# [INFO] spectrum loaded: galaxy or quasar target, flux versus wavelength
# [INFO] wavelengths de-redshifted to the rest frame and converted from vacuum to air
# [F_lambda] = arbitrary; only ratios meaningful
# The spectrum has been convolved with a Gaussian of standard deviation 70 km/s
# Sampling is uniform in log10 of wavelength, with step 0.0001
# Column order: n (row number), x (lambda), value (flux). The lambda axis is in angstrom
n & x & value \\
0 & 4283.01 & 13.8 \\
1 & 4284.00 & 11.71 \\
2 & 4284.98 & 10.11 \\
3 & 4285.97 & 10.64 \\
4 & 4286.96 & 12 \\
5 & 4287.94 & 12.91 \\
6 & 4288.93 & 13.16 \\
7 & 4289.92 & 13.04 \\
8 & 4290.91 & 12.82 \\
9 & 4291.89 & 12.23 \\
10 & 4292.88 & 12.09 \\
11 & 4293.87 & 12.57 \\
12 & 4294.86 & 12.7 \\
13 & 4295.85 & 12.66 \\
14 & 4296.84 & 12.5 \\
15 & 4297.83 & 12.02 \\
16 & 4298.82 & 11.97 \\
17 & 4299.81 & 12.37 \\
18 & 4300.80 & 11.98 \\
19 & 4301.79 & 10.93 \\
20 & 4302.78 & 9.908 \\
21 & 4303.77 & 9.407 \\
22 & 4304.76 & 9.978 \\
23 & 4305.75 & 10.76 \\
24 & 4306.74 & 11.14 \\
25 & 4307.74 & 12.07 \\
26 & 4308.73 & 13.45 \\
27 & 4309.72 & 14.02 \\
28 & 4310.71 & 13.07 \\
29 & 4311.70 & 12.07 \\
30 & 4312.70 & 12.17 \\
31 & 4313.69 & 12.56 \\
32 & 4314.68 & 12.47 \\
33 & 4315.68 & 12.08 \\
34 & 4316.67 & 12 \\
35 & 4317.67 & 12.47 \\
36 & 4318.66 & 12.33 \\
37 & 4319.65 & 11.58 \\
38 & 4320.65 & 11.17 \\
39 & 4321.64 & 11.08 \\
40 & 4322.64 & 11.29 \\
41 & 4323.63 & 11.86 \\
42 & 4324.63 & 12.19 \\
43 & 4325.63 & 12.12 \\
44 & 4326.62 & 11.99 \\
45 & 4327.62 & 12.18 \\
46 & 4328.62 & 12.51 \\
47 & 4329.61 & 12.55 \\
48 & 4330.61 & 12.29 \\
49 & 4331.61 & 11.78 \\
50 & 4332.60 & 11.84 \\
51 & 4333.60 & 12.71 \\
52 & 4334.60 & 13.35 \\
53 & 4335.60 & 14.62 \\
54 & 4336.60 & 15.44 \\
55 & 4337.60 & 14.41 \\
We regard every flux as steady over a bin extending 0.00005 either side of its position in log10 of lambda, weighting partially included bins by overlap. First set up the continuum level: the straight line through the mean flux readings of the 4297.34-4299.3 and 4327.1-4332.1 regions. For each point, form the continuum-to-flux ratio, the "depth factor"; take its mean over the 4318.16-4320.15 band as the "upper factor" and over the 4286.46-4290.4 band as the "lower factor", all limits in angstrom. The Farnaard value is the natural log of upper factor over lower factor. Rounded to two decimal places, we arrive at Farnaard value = 0.09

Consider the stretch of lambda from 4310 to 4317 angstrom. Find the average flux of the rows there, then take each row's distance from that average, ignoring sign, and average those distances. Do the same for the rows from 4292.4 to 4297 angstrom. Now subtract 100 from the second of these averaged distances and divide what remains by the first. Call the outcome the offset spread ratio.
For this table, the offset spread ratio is -329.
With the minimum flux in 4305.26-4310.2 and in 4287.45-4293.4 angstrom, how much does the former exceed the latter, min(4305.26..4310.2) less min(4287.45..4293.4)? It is -1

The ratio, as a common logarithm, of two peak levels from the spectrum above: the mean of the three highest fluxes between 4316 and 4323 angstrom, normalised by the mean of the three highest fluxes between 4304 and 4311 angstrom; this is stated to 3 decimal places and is -0.042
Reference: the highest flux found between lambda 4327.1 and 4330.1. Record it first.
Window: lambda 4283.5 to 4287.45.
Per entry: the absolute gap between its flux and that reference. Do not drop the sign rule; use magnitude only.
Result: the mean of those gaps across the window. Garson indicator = 1.4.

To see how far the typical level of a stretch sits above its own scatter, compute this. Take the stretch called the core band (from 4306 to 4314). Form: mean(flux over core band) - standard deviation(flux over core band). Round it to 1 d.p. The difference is 11.7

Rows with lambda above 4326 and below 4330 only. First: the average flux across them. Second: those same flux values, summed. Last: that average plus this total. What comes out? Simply 62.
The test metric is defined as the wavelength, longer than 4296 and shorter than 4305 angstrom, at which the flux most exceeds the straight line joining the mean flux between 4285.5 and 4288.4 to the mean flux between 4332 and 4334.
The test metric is 4296.84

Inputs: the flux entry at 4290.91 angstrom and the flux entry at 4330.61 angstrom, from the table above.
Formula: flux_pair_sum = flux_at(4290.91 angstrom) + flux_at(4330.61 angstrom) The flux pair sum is 25.1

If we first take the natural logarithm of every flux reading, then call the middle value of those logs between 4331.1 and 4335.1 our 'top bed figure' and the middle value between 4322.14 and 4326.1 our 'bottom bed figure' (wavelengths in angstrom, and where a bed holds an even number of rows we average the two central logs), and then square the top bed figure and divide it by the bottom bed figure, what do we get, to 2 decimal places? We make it 2.53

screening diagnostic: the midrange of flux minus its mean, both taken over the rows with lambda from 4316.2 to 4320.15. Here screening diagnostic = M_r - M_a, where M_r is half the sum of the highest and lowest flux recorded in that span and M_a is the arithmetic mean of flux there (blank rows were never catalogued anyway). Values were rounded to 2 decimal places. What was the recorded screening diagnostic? -0.07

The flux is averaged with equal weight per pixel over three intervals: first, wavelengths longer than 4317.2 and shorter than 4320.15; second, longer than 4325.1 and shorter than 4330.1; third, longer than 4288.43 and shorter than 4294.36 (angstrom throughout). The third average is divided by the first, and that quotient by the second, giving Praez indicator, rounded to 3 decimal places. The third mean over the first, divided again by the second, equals 0.085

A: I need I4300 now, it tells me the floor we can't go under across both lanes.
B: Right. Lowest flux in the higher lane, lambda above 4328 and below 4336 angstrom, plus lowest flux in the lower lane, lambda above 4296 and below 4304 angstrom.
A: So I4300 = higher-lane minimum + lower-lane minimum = 21.2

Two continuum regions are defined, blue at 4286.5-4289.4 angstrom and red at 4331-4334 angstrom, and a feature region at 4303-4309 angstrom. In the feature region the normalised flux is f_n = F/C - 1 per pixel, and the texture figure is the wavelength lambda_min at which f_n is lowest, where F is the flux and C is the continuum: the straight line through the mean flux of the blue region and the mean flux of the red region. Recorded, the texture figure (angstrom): 4303.77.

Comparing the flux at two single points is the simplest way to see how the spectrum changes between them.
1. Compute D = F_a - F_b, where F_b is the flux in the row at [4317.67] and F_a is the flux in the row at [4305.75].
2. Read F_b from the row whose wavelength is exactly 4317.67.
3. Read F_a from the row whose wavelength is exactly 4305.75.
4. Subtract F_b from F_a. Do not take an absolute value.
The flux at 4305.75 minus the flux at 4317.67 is -1.7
